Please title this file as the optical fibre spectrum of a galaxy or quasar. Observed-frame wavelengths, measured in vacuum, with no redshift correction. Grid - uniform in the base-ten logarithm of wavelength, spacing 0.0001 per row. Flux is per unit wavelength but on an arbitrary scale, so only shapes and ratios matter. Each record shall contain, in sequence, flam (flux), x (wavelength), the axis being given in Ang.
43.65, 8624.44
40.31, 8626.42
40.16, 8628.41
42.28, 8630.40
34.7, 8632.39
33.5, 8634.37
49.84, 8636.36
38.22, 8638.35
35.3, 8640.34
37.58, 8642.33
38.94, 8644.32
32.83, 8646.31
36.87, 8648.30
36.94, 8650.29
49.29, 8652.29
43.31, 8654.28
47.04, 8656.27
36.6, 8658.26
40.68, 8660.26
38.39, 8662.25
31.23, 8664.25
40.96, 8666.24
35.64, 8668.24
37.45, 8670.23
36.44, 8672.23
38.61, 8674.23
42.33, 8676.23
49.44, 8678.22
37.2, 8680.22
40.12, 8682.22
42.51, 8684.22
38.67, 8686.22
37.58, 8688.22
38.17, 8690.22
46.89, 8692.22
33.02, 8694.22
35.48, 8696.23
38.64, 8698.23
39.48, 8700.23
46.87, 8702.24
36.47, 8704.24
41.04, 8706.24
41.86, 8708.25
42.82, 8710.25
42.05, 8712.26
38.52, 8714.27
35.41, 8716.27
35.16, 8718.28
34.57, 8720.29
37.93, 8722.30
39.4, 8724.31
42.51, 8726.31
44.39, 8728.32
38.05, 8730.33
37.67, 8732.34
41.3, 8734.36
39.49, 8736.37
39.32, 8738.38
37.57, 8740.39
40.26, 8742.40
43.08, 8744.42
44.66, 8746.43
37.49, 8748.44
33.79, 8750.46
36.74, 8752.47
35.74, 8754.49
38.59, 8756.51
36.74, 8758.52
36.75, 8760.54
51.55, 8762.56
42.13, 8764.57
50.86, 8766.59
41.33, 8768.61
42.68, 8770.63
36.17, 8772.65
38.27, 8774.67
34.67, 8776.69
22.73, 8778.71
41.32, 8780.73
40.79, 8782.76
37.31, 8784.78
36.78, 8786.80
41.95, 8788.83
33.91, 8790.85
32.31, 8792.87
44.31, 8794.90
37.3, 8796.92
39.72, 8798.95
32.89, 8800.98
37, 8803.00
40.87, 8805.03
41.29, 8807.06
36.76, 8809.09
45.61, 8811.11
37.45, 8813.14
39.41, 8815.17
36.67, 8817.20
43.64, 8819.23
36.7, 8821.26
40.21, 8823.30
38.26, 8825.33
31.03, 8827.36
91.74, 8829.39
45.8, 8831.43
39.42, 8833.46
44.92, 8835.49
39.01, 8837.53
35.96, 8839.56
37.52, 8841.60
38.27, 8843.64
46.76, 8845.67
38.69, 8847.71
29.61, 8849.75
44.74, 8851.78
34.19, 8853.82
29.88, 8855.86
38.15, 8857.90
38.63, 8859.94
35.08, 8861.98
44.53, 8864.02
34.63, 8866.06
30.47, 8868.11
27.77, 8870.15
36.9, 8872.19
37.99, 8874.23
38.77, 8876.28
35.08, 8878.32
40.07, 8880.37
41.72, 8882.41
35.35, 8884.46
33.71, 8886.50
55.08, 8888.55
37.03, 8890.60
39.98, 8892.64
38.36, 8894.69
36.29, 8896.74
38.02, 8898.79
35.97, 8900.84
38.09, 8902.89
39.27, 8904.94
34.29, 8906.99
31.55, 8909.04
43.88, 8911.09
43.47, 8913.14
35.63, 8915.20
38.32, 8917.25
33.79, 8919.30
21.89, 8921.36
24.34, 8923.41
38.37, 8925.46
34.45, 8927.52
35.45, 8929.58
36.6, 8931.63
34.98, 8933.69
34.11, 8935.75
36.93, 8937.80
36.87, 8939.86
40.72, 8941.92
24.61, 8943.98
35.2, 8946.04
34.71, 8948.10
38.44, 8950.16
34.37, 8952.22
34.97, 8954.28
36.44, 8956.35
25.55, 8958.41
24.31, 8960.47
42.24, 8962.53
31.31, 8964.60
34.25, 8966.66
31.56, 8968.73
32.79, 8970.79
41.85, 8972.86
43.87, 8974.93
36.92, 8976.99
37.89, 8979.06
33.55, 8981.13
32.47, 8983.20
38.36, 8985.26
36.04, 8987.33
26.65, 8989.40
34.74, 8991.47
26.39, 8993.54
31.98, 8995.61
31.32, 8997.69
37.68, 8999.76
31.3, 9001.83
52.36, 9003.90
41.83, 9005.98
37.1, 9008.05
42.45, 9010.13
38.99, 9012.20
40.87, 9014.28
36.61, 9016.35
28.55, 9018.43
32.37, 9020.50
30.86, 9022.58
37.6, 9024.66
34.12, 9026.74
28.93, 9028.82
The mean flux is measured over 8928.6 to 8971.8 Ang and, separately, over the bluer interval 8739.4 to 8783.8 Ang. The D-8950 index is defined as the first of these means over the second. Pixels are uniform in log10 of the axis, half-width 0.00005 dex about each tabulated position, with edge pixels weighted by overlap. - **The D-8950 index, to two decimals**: 0.87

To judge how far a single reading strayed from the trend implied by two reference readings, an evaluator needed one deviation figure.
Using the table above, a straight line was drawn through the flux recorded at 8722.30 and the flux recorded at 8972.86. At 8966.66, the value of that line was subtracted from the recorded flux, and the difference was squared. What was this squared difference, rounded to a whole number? 56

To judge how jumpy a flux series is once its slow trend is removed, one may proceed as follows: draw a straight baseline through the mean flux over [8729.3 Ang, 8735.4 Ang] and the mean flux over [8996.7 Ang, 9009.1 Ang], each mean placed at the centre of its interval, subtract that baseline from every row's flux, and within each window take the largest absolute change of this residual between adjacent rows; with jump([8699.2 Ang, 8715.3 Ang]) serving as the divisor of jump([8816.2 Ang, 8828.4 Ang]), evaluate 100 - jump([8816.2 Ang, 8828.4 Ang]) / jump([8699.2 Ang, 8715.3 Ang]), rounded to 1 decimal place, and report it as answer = 99.3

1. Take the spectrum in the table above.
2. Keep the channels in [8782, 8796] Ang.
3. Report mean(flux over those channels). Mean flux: 38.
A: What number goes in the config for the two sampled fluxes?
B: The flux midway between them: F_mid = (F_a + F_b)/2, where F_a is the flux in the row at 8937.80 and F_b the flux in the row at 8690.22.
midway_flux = 38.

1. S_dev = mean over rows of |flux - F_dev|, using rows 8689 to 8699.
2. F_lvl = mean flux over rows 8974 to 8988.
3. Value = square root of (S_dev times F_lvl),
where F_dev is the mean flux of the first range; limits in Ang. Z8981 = 11.3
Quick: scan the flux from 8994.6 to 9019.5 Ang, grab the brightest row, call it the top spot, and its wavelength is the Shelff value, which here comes 9003.90 Ang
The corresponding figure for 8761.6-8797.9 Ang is 8762.56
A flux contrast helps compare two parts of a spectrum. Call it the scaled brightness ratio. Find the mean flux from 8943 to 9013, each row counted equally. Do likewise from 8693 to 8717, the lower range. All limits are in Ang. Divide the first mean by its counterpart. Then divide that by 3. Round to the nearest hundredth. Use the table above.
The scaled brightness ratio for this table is 0.30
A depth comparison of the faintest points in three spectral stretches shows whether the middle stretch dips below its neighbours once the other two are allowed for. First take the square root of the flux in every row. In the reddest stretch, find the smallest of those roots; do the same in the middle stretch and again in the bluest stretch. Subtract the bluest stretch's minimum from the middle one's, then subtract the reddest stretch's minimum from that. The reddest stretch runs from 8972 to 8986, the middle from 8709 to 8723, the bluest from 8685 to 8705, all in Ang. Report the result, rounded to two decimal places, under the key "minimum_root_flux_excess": -5.56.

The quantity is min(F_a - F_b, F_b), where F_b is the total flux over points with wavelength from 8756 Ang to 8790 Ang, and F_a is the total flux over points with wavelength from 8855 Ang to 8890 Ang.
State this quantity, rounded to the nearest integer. -37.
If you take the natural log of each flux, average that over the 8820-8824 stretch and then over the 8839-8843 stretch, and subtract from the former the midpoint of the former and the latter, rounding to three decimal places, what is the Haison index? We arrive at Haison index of 0.022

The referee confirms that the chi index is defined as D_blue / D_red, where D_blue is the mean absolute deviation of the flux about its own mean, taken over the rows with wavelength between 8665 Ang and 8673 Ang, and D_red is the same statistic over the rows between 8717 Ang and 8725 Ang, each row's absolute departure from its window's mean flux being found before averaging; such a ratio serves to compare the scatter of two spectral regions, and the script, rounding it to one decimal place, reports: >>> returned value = 0.9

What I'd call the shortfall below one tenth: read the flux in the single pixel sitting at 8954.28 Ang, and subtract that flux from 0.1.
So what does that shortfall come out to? -34.9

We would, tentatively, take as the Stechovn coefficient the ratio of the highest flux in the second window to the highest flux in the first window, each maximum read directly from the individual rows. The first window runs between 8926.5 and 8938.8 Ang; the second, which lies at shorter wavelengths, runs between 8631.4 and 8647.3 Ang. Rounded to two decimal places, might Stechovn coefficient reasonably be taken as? 1.35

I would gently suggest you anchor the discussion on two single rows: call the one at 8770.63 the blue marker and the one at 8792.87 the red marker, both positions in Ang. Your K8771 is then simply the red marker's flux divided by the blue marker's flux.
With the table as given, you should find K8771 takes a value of 0.76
